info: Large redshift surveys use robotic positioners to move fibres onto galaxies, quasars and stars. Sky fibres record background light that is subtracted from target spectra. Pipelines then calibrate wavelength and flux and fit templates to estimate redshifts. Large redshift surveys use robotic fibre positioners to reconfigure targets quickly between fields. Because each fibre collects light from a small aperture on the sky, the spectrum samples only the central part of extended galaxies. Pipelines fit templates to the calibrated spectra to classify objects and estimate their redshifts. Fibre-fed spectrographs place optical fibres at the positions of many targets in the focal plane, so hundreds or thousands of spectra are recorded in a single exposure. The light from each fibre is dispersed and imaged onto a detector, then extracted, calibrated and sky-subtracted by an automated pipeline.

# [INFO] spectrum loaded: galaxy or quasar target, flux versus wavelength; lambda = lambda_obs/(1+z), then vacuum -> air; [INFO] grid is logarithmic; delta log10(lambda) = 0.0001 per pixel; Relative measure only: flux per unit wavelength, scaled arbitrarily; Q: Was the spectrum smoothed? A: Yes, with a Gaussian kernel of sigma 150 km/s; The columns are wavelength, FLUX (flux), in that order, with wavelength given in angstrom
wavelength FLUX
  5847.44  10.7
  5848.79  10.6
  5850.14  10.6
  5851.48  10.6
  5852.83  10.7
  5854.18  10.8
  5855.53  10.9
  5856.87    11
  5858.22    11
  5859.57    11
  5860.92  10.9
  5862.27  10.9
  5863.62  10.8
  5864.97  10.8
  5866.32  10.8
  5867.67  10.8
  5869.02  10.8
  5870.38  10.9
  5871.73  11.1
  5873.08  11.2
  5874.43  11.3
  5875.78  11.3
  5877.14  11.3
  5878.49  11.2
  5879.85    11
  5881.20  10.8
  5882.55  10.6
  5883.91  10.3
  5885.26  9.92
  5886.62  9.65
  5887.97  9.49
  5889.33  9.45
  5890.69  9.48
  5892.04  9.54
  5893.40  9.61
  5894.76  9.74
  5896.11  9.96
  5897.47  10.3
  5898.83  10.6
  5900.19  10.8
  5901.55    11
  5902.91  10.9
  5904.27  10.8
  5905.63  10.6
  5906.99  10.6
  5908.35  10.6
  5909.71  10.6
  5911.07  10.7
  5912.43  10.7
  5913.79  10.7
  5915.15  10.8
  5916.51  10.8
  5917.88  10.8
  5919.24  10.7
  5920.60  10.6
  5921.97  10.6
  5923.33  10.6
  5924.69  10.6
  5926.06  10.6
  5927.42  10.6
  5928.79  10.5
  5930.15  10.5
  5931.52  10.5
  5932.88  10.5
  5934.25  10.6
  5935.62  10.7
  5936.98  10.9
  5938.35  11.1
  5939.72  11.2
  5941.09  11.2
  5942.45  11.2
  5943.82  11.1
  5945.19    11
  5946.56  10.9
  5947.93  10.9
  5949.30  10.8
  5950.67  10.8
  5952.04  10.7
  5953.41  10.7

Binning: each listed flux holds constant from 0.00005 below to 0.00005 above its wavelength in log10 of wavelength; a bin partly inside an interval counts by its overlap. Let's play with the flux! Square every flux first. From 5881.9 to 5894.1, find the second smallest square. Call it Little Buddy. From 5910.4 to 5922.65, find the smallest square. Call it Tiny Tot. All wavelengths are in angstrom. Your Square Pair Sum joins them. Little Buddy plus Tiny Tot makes 202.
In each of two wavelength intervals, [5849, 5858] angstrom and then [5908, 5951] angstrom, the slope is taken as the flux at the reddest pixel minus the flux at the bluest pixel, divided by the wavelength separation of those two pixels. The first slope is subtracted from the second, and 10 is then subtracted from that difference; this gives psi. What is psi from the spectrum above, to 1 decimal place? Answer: -10.1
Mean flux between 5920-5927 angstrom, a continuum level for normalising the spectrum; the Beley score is 10.60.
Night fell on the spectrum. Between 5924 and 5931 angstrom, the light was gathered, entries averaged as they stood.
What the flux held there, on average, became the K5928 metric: 10.6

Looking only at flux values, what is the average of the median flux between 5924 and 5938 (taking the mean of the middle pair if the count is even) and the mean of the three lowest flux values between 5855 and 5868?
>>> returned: 10.7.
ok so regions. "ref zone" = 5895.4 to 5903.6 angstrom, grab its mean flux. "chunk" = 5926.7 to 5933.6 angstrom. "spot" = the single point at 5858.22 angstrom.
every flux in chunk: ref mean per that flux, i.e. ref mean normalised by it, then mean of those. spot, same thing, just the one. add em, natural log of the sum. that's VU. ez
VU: 0.678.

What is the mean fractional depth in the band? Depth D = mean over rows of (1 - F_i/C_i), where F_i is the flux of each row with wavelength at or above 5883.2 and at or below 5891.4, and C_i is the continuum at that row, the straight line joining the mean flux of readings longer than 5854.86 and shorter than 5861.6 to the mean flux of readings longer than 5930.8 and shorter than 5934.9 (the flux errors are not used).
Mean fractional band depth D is 0.100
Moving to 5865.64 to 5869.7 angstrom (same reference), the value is 0.010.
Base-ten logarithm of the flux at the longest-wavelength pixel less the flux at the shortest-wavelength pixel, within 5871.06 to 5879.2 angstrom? -1.0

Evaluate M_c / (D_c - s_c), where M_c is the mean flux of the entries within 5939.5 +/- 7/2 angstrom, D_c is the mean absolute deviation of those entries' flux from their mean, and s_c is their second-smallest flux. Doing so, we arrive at -1.01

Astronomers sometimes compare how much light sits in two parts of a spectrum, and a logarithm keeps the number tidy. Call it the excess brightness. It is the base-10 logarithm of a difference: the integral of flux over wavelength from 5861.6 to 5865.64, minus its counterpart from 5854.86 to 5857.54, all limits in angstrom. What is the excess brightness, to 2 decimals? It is 1.16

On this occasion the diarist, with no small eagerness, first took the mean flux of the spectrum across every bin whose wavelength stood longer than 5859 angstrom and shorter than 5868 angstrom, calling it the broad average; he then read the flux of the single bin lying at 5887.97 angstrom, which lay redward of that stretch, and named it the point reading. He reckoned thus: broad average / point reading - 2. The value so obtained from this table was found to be -0.86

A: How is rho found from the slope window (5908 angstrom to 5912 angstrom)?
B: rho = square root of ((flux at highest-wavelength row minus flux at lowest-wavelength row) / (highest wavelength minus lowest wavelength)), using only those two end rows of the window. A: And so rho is 0.19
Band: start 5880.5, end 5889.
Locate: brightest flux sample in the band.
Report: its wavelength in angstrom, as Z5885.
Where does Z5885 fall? 5881.20 angstrom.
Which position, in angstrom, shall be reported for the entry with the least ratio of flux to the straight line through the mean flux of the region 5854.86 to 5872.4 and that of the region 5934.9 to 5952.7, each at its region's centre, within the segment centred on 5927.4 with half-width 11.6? 5932.88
